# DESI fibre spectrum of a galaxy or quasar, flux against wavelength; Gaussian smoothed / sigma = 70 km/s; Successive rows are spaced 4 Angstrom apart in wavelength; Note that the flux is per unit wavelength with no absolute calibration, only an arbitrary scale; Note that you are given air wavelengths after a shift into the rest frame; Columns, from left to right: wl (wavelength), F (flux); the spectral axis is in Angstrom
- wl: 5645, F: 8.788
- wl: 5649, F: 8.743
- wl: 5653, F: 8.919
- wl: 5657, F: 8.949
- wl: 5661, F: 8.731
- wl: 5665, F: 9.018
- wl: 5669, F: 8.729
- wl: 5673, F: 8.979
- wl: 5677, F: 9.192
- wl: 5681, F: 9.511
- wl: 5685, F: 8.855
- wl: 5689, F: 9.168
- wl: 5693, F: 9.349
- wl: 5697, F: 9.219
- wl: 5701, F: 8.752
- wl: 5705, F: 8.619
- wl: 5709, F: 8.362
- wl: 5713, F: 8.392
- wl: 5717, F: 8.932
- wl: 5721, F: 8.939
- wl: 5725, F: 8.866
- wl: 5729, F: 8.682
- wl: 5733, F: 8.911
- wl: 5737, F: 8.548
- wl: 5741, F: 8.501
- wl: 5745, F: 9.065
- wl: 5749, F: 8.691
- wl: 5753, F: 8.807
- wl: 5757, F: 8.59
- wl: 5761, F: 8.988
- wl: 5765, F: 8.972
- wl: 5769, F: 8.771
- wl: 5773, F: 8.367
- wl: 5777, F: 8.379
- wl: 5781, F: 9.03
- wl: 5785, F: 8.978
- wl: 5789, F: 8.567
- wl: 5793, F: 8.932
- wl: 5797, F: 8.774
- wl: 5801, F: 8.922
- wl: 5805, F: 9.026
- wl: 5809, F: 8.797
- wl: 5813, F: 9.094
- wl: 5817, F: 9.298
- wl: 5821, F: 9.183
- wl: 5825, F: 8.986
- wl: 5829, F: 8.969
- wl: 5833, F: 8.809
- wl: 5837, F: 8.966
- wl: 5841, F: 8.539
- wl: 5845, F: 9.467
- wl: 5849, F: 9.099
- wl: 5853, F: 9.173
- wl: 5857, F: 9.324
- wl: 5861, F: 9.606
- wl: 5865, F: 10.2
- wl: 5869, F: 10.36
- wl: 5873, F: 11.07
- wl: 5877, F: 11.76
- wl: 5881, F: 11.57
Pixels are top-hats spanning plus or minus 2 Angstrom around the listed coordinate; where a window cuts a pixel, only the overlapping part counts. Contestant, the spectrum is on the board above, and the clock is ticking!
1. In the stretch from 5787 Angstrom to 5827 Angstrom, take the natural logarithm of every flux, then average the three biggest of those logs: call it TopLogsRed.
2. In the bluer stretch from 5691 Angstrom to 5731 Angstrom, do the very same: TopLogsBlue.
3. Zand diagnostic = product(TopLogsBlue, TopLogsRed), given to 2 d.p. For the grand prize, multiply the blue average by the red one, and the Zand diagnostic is 4.91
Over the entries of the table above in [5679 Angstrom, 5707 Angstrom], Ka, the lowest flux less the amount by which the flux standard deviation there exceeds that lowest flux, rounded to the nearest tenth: 16.9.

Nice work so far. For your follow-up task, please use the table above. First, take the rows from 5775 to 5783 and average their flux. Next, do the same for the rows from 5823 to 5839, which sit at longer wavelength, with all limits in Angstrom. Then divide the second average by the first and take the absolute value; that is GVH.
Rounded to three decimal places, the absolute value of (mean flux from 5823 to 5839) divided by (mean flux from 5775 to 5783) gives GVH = 1.026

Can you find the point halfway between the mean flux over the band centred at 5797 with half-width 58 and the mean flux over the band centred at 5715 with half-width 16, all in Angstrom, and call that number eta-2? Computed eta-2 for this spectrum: 8.79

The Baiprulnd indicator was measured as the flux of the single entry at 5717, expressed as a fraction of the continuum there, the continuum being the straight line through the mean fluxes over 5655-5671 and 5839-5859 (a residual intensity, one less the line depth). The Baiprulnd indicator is 1.000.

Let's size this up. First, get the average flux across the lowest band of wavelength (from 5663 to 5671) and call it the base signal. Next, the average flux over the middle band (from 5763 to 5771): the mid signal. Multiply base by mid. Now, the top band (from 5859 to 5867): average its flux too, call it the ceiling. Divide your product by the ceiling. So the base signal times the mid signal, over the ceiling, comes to 7.9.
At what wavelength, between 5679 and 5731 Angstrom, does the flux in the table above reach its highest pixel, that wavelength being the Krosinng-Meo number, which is 5681 Angstrom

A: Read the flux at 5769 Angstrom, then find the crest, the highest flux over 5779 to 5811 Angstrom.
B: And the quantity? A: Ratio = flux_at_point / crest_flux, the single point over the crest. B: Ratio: 0.971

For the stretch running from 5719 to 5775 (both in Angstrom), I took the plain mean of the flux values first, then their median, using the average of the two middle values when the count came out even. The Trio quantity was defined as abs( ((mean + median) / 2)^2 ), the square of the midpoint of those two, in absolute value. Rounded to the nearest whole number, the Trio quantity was 77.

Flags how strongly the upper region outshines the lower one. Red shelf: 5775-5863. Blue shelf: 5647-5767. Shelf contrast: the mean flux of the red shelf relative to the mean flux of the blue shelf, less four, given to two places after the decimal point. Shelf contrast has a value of -2.99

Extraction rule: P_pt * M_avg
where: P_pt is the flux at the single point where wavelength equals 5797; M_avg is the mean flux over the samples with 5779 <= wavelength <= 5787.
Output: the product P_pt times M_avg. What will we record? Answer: 79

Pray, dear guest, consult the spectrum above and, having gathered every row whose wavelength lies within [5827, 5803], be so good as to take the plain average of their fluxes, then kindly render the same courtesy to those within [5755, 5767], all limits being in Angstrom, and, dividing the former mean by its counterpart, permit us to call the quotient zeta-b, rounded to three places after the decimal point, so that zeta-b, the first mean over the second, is 1.024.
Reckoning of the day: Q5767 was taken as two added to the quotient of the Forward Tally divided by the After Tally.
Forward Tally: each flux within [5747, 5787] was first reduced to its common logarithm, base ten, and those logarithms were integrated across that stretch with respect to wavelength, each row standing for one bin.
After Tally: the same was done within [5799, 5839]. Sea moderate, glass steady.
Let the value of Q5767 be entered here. 2.99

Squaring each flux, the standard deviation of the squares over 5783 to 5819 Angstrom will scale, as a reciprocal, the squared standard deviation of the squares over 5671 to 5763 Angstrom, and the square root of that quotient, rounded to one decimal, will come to 2.8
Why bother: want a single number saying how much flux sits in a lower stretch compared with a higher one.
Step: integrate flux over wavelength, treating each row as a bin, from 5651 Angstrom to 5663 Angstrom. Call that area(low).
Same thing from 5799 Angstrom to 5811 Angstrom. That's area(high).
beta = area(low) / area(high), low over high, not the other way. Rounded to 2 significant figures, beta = 0.99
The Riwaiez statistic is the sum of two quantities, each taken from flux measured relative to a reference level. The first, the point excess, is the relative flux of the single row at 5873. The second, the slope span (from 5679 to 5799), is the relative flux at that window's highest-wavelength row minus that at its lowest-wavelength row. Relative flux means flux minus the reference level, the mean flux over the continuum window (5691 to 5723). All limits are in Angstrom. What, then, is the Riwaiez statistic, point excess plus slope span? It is 1.5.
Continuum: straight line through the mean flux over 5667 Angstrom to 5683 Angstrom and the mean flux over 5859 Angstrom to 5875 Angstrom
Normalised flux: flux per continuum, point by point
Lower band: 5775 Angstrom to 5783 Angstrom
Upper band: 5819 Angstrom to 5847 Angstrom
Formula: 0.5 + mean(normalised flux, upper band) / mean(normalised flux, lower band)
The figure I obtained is 1.498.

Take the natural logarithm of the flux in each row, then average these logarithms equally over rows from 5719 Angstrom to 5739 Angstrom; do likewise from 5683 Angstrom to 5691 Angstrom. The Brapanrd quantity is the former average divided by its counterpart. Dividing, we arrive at 0.99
